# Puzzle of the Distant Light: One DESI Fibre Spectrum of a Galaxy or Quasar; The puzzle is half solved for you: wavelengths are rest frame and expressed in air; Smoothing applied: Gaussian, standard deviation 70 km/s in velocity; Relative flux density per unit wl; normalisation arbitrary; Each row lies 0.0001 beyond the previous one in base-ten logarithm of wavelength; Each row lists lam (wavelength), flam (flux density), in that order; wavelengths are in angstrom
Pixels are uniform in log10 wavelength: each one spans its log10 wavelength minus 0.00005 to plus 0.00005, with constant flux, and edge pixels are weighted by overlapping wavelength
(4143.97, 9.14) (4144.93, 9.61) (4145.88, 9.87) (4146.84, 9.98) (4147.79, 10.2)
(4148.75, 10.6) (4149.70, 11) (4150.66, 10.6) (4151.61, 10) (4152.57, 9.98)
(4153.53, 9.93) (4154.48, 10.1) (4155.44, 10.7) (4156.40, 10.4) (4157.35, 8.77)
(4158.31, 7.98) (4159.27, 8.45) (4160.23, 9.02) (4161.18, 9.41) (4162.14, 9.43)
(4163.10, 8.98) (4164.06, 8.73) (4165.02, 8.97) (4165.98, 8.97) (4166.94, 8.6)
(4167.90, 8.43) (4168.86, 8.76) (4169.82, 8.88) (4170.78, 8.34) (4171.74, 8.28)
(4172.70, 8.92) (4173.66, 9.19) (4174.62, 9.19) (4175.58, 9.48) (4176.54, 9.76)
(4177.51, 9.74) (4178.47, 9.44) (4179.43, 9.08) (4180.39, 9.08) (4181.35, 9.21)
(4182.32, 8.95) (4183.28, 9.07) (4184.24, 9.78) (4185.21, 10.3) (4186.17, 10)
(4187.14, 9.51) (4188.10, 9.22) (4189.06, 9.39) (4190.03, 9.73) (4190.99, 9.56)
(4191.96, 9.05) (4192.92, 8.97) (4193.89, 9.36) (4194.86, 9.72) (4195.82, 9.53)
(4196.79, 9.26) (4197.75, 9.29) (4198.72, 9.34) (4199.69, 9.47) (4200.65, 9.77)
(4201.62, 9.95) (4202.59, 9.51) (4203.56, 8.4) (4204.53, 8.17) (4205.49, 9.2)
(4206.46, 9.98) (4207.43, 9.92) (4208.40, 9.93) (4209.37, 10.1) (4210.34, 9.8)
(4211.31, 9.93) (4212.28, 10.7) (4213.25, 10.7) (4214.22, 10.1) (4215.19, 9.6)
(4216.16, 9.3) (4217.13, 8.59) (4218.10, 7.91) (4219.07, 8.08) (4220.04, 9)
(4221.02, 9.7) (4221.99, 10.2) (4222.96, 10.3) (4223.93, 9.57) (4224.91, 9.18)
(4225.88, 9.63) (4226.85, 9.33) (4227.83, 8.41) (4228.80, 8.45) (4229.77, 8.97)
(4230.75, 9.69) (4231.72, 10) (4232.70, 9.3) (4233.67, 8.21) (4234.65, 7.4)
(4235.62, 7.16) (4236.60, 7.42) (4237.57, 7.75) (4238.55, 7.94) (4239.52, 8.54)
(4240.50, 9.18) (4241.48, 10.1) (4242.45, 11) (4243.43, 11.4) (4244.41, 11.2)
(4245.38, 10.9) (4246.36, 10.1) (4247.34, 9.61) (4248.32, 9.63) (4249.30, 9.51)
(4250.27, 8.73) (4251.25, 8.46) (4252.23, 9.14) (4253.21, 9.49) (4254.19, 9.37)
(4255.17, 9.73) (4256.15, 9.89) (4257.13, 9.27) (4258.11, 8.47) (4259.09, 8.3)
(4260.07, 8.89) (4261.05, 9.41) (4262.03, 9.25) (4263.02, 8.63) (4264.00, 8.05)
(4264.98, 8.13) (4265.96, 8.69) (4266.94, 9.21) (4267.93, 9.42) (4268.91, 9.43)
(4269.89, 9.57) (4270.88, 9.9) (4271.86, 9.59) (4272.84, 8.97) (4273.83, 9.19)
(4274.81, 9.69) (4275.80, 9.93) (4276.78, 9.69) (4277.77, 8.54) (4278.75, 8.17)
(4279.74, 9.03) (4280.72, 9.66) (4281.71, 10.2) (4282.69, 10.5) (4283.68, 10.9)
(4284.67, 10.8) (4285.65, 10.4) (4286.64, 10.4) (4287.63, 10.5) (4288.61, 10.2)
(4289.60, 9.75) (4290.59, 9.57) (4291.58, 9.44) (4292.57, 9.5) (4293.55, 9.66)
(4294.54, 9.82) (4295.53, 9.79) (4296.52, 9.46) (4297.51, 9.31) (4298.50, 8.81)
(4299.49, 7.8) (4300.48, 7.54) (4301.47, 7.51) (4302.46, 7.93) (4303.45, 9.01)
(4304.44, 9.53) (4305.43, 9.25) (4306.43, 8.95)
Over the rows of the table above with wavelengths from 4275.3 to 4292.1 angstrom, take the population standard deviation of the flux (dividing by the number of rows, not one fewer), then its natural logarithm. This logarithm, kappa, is -0.31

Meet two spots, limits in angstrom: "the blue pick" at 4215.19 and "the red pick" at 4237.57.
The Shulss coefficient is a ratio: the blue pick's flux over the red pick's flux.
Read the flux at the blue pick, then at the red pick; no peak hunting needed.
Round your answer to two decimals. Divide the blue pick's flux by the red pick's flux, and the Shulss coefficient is 1.24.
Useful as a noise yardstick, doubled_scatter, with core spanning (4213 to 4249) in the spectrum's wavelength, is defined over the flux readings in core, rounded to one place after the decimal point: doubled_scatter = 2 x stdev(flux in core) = 2.2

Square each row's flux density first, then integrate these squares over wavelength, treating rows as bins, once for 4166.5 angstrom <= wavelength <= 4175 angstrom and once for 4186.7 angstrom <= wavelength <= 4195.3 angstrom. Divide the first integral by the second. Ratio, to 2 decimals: 0.86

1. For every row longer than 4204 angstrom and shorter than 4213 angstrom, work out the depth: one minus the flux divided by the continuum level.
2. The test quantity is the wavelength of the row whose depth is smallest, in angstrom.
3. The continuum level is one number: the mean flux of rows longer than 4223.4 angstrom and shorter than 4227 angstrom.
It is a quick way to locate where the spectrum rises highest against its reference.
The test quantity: 4212.28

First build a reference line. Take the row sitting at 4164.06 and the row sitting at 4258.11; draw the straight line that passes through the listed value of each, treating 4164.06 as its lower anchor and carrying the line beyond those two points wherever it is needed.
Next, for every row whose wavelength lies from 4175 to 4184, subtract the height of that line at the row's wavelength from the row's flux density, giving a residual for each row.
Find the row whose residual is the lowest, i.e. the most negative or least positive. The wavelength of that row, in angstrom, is 4182.32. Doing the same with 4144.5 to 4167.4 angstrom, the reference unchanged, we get 4158.31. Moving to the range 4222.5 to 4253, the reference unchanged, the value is 4235.62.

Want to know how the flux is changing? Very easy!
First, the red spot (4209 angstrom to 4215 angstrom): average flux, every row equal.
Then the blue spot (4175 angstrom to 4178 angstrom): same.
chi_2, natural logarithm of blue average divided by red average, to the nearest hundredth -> -0.06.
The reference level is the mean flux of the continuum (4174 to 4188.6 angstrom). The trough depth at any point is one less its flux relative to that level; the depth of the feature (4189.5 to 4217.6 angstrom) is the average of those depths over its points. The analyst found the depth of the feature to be -0.010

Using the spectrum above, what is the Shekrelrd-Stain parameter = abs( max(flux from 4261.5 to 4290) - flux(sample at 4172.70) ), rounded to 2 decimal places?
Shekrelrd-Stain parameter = 1.98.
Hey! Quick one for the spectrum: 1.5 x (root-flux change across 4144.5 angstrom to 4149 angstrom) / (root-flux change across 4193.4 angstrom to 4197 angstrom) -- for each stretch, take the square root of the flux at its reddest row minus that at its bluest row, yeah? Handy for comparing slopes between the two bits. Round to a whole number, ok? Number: -14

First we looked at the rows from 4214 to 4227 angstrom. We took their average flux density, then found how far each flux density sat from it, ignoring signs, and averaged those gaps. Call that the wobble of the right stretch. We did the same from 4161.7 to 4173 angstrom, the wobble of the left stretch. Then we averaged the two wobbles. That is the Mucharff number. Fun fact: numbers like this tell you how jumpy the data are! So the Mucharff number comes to 0.40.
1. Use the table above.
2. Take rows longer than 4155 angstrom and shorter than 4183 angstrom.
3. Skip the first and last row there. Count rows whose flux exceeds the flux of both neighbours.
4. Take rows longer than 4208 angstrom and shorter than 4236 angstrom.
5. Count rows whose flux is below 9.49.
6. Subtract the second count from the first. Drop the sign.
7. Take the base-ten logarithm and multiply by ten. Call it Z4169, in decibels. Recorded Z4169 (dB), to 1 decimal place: 10.0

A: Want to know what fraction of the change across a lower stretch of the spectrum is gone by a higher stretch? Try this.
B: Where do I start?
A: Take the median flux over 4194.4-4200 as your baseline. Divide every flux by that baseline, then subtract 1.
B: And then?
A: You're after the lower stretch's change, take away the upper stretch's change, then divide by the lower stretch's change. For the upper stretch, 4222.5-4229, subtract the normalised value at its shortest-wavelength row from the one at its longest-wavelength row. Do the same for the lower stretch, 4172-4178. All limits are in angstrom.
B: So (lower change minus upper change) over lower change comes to 3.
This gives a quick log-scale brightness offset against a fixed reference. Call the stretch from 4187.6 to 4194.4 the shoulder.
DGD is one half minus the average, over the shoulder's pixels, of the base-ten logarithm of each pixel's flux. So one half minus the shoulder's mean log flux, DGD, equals -0.470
